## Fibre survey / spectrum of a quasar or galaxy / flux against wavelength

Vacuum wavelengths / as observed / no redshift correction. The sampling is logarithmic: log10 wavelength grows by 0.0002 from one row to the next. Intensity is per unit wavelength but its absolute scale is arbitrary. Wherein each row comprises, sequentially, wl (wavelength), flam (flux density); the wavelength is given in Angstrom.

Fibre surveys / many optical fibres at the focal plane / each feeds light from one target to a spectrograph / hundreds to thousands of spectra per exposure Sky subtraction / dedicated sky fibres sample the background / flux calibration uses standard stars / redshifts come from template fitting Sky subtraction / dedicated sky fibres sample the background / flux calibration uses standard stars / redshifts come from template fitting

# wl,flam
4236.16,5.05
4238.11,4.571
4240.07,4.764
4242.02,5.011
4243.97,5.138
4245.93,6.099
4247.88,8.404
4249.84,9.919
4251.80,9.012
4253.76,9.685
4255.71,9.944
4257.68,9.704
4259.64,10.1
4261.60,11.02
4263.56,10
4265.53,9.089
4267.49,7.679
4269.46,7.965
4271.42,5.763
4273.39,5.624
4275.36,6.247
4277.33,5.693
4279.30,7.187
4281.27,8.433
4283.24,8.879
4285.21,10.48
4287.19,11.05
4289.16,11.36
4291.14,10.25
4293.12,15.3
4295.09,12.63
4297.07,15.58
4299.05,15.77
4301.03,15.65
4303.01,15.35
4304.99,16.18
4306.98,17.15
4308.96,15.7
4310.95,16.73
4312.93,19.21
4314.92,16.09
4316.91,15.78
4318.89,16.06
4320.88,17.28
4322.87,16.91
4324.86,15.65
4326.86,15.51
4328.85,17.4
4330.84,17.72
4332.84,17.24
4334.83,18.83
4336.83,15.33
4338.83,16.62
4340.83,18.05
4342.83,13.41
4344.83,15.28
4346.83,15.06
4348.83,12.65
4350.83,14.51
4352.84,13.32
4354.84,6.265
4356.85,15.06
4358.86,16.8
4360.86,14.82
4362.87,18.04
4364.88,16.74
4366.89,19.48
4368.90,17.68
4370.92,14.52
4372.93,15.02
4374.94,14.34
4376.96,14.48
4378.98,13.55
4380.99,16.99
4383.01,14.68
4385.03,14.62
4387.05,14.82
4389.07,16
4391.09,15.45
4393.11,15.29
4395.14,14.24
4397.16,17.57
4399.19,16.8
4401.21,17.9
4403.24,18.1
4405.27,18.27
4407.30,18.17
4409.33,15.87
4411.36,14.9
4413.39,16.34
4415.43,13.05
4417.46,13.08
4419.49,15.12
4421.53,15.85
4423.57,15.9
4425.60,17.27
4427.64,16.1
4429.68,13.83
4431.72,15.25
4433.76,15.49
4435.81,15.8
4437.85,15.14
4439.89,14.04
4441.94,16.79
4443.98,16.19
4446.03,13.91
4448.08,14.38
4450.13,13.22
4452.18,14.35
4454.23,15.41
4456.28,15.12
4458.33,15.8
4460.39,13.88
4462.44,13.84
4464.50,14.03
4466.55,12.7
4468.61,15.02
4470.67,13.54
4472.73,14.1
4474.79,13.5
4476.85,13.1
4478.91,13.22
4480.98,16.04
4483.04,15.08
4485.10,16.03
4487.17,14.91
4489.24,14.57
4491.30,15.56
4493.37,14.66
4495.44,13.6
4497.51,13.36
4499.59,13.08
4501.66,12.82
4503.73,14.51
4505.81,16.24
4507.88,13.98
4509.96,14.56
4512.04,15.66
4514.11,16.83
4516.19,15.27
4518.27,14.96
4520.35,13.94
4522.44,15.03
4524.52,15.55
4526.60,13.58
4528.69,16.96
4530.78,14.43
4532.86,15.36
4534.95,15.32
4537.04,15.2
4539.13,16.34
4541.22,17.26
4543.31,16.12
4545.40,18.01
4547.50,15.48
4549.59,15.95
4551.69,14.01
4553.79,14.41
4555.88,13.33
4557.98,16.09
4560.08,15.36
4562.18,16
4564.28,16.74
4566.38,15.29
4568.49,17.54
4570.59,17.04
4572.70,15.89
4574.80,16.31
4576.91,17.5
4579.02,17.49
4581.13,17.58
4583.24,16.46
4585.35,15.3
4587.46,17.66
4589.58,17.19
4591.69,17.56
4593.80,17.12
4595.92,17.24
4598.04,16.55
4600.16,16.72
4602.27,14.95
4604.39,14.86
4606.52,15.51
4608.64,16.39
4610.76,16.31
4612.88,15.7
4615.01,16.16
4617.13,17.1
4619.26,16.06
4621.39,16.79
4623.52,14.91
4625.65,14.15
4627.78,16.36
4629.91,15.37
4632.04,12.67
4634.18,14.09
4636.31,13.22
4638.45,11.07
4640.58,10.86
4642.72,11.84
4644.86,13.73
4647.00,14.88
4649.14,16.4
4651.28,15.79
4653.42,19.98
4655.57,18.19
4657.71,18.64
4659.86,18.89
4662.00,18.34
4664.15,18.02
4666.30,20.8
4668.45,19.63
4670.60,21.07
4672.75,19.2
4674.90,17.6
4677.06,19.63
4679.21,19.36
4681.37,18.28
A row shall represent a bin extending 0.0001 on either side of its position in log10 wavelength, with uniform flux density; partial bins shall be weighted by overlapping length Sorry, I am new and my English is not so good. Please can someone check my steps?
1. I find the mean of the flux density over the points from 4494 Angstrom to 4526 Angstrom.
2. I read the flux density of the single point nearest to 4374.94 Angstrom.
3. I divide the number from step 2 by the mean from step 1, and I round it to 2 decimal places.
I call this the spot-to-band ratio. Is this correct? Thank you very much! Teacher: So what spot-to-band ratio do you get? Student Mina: 0.98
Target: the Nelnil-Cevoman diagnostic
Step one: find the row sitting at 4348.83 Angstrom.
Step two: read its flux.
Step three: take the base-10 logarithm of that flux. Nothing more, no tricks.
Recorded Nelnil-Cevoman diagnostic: 1.10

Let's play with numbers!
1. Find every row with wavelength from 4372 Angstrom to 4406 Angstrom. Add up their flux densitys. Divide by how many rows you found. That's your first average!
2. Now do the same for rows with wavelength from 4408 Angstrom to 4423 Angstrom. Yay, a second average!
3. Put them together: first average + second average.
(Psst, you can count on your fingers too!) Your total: 30.7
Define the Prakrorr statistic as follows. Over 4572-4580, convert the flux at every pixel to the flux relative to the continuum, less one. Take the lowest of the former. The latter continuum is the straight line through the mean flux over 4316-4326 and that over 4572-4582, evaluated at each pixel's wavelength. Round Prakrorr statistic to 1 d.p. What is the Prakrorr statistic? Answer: -0.1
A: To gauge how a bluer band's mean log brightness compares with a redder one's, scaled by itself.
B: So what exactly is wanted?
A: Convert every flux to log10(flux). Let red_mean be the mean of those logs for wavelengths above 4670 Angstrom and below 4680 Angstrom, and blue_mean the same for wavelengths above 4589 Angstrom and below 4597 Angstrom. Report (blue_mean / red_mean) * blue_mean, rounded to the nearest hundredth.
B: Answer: 1.19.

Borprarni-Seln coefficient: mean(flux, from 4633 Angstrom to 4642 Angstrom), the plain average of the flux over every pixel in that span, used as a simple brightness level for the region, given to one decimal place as 12.3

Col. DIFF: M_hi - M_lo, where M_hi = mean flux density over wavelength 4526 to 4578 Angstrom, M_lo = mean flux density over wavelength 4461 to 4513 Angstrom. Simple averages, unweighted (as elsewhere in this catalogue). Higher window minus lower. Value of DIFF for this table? 1.5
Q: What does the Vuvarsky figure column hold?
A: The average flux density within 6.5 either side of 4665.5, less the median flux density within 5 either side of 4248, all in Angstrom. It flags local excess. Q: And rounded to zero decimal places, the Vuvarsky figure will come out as 11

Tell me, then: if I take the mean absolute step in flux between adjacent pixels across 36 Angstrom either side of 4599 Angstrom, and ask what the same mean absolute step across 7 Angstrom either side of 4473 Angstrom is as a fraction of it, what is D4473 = 0.97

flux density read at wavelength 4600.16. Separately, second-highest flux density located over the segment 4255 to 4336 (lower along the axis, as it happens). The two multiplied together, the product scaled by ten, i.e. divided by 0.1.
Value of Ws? 3148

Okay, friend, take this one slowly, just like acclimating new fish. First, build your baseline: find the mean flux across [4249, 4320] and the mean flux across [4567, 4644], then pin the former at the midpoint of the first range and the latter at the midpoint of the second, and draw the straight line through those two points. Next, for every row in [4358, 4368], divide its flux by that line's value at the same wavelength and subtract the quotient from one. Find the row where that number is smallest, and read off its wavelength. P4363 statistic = 4366.89 Angstrom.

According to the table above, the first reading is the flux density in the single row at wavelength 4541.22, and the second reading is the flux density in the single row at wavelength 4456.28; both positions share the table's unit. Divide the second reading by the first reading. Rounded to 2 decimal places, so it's 0.88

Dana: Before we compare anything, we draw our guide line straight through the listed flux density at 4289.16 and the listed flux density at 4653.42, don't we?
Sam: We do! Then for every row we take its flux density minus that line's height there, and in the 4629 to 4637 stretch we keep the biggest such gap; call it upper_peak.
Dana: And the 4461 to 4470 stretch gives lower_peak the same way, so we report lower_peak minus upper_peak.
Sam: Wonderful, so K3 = 3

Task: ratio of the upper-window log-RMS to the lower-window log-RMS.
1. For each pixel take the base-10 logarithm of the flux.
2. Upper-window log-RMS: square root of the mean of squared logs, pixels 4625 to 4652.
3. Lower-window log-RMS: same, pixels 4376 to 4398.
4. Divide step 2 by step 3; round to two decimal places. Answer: 0.96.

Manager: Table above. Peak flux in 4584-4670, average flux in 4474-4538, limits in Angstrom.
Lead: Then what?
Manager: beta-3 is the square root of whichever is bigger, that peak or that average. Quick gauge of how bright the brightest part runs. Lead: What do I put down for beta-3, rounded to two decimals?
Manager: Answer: 4.56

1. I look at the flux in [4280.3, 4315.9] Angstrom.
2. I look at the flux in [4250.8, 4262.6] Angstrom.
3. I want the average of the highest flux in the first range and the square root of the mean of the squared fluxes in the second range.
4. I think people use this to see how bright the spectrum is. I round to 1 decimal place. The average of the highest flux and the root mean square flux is 14.6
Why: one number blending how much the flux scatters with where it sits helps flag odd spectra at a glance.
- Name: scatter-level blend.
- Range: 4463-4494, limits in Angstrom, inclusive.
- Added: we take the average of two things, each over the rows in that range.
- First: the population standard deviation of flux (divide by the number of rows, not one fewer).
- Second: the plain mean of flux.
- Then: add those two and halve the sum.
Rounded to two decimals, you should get 7.71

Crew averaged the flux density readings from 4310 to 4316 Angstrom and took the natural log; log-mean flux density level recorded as 2.85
